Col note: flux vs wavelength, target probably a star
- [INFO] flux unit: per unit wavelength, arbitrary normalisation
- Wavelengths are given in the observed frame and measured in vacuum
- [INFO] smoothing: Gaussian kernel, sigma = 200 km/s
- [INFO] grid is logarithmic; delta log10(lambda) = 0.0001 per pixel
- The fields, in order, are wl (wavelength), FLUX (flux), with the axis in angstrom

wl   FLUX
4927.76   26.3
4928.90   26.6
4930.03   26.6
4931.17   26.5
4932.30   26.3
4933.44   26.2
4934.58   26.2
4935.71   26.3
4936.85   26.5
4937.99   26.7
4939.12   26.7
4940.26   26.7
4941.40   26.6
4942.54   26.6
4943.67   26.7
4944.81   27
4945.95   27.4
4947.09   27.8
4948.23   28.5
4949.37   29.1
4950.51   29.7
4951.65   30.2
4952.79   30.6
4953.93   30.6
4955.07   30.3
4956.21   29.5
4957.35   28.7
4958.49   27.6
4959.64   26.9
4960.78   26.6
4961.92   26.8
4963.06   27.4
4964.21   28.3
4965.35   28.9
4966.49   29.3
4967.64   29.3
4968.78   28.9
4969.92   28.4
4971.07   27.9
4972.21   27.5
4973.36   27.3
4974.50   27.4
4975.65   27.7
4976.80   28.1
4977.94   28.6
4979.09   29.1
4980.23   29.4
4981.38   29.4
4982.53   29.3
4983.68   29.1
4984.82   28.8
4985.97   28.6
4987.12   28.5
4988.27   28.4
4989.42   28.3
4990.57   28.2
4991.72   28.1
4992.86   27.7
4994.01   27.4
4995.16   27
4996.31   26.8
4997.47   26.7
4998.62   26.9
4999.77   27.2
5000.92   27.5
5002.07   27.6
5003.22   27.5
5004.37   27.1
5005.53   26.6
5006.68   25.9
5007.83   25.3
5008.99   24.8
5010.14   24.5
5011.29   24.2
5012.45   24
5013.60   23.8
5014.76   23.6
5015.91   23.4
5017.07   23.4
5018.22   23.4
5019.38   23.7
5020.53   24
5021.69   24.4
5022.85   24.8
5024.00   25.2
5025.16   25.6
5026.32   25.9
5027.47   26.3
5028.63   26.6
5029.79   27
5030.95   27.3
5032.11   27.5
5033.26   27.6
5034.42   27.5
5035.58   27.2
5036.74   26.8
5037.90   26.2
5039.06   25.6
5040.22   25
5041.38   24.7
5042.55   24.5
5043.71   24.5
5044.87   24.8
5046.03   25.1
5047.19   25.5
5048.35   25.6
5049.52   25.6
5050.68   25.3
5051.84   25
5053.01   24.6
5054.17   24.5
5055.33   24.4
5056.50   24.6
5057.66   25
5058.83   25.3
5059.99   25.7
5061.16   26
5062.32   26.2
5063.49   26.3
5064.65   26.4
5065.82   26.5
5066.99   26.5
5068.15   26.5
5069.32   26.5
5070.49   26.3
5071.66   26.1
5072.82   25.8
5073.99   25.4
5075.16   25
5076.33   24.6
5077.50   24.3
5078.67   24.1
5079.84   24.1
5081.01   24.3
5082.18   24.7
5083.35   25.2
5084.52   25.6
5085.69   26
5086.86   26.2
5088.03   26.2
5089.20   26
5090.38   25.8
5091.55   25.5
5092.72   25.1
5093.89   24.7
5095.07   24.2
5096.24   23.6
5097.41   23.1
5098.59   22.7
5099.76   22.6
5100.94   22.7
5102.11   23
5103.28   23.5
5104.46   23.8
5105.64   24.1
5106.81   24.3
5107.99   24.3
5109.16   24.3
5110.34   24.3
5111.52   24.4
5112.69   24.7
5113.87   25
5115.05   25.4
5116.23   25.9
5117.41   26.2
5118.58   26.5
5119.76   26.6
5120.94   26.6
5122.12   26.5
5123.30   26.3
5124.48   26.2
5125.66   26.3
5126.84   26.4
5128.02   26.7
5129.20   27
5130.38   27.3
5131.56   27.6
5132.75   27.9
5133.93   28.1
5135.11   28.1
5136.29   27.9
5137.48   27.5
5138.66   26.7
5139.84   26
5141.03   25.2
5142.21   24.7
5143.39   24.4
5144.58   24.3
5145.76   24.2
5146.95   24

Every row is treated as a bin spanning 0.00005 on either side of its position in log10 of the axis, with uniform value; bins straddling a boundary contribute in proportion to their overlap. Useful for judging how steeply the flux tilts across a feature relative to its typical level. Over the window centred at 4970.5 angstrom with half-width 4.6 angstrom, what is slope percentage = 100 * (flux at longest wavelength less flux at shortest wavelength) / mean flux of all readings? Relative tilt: -7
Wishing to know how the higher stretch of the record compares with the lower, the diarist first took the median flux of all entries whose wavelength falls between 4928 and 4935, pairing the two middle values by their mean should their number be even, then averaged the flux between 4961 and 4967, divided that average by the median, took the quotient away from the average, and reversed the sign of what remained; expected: -27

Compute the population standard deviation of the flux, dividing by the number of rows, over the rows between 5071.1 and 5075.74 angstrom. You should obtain 0.41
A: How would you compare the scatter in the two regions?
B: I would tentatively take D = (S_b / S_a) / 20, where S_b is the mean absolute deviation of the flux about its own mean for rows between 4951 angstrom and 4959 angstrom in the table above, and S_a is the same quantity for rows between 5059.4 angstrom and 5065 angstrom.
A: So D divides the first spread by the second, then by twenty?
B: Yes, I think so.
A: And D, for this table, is 0.21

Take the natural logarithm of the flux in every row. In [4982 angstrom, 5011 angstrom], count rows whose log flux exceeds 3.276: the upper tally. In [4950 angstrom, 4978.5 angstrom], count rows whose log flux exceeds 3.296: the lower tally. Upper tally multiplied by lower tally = 462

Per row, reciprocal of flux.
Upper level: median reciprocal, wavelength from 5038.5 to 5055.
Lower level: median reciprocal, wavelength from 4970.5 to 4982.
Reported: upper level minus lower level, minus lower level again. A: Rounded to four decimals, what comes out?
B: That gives -0.0314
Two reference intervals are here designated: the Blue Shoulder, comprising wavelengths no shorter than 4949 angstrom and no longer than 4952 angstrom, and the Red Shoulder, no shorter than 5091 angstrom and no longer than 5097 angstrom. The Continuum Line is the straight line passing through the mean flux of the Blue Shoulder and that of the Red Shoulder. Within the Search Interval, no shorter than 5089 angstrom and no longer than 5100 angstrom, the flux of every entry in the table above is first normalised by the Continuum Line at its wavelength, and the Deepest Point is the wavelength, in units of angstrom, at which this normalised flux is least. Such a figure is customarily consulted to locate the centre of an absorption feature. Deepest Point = 5099.76 angstrom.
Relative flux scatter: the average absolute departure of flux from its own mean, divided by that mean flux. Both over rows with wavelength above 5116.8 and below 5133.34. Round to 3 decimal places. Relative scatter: 0.016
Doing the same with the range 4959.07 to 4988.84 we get 0.026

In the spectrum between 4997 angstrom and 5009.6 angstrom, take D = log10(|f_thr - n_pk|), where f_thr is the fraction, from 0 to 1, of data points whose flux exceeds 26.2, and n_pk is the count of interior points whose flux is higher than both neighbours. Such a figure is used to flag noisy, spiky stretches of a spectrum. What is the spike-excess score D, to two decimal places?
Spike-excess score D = -0.56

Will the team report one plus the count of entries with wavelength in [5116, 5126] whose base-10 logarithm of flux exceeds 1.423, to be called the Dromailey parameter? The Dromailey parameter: 5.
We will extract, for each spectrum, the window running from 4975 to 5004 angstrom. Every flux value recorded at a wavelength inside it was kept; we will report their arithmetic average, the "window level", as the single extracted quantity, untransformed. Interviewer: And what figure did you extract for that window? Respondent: 28.1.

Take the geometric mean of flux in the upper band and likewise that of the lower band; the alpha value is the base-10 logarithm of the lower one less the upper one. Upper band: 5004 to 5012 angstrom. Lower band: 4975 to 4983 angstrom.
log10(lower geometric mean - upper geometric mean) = 0.5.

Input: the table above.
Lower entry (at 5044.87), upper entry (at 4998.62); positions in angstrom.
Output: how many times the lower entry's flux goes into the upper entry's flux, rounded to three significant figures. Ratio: 1.08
